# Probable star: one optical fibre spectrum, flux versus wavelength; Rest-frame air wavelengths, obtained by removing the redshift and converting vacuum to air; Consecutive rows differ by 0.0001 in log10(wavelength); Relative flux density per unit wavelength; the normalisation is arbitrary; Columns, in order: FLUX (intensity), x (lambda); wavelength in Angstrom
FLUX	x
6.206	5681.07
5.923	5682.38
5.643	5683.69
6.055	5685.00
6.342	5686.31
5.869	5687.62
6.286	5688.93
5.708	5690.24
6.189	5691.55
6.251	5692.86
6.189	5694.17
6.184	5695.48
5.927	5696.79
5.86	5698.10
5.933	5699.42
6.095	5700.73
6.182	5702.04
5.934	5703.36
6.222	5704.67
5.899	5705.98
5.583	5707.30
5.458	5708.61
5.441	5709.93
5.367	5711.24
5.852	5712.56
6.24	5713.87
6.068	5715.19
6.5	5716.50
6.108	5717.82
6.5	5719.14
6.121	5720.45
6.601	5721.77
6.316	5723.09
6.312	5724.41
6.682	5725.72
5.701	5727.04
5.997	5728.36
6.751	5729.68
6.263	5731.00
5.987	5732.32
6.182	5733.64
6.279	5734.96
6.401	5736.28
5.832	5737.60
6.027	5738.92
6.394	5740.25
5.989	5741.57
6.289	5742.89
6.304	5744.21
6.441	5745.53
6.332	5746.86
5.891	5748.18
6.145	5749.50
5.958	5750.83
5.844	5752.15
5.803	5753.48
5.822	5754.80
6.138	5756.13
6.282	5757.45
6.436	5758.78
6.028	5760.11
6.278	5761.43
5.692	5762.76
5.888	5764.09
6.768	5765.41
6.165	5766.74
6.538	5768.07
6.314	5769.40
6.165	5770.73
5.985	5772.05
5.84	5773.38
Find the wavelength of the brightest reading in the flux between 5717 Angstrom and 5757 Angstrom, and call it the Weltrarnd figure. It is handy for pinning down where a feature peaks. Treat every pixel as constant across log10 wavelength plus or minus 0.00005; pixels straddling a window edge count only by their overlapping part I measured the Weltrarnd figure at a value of 5729.68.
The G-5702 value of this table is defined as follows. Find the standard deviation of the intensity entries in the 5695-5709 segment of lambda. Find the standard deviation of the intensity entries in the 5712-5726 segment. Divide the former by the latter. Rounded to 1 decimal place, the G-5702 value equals 1.0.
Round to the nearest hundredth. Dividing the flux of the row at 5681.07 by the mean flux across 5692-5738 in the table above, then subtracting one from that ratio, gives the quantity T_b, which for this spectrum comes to 0.02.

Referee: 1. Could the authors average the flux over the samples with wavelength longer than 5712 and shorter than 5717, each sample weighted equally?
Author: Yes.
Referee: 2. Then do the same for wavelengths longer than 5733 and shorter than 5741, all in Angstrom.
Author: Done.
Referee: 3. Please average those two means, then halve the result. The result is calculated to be 3.09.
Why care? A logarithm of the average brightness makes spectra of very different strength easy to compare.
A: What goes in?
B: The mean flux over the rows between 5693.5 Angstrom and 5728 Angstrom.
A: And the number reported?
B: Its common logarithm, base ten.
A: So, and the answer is 0.782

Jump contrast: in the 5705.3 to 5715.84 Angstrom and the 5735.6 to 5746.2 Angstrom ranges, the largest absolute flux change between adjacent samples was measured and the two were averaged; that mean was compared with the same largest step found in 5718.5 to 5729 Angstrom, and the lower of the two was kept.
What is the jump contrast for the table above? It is 0.527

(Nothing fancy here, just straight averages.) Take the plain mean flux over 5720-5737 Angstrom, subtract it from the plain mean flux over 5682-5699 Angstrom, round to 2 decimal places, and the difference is -0.24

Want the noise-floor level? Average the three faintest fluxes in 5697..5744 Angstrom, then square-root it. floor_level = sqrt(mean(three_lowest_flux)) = 2.33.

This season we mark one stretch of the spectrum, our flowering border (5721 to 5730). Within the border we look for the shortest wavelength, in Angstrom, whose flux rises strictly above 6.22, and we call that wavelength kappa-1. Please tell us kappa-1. 5721.77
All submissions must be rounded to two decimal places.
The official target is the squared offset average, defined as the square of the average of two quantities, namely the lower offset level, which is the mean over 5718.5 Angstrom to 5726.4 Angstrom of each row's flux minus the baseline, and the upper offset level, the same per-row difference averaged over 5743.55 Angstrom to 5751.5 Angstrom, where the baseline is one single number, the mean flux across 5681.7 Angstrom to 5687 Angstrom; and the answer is 0.10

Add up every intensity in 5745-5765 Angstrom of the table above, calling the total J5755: 91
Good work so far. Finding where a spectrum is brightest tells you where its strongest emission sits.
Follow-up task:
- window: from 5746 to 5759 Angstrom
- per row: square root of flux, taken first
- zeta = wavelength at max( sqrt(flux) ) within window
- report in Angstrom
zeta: 5758.78 Angstrom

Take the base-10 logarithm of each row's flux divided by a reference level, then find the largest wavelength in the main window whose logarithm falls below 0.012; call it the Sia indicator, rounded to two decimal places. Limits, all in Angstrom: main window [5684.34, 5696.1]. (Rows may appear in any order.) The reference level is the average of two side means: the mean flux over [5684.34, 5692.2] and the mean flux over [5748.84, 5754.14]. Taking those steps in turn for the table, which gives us 5690.24 Angstrom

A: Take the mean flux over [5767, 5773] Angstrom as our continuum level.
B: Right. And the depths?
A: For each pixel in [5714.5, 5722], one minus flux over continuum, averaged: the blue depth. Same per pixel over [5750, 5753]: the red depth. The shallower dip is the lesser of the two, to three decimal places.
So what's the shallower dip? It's -0.011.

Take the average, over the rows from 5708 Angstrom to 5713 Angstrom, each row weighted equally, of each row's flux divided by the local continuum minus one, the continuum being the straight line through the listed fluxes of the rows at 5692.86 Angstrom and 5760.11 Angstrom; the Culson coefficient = -0.11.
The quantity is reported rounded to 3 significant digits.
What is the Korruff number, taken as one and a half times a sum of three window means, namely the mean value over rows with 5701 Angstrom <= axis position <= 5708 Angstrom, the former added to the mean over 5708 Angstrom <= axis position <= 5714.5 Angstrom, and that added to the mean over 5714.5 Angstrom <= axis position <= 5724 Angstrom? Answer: 26.9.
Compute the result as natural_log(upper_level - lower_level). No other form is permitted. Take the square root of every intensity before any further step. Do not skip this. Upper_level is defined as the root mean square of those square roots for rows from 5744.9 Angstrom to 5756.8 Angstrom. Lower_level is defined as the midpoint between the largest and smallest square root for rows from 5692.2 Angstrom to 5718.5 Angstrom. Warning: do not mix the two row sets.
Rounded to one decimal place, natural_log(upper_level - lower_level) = -3.7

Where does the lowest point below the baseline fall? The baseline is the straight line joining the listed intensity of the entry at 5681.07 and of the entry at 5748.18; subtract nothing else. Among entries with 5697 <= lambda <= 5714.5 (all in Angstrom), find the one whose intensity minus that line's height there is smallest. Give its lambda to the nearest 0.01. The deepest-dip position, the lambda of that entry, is 5711.24 Angstrom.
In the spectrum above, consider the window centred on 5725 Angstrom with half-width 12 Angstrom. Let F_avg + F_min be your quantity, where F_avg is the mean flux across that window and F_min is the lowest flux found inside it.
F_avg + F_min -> 12.0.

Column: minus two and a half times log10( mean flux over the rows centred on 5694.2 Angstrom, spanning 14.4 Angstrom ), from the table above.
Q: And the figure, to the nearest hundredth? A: -1.95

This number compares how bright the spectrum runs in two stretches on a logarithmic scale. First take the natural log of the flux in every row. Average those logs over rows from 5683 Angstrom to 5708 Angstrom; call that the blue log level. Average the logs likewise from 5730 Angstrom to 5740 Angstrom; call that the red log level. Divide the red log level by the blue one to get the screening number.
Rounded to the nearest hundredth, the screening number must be 1.01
